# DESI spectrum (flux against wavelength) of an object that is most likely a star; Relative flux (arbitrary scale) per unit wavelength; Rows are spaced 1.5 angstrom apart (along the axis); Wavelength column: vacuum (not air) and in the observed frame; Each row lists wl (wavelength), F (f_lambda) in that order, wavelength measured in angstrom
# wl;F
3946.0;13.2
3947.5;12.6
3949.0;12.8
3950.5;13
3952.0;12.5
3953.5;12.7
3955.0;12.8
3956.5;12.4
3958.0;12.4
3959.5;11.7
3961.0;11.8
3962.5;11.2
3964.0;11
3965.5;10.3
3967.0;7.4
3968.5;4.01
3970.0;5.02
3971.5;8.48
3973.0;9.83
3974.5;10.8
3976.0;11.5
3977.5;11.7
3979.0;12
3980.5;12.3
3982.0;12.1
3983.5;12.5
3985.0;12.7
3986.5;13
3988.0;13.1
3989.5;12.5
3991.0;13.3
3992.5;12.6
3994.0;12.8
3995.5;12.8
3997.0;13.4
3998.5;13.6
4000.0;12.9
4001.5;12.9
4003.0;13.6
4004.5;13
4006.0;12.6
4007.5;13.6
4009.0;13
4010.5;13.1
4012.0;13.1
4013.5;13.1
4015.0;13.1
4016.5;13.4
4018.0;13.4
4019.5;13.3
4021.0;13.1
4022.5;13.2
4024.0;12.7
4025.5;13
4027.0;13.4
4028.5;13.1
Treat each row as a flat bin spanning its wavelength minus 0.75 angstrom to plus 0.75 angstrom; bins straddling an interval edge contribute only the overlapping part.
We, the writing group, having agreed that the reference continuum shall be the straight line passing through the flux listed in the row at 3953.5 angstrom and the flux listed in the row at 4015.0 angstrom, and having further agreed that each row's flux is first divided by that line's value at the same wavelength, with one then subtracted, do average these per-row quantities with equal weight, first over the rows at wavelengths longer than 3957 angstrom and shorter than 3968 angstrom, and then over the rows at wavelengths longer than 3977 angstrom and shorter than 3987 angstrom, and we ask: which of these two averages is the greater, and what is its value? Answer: -0.043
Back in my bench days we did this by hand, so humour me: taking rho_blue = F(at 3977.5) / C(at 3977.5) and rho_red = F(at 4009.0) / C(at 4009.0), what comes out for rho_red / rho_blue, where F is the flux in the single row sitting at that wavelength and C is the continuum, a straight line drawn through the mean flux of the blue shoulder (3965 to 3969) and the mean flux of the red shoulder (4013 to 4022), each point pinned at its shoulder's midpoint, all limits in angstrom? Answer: 0.77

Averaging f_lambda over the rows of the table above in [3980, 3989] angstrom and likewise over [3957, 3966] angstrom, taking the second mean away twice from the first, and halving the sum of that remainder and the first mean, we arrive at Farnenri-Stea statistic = 1.2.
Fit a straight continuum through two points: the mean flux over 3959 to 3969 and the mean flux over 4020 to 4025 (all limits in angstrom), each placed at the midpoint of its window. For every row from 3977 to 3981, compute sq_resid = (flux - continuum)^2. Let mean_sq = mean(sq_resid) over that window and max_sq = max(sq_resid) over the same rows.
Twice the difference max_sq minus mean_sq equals 1.3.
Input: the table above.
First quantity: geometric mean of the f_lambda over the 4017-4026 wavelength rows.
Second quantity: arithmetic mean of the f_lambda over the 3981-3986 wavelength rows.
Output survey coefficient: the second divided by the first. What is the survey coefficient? 0.95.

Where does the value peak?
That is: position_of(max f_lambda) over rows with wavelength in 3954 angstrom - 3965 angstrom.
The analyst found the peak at 3955.0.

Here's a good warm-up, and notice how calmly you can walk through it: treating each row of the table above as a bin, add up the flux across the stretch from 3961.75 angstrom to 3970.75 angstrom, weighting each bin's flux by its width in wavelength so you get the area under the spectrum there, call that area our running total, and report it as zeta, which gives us 73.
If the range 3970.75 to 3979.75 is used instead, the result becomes 96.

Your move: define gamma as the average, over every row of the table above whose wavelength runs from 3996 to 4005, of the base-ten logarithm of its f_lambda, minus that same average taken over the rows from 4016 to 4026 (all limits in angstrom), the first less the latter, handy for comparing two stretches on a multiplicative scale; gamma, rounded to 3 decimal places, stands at 0.002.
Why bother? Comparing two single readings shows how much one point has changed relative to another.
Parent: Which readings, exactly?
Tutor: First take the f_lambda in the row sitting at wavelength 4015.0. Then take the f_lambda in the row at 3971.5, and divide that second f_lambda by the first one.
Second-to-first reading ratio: 0.65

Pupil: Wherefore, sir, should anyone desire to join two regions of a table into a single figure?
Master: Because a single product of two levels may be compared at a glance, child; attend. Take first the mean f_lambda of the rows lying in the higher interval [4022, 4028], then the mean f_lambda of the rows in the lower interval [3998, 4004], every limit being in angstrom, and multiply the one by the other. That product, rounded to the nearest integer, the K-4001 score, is 173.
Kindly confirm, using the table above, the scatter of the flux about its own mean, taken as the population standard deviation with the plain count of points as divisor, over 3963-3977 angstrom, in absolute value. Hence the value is 2.6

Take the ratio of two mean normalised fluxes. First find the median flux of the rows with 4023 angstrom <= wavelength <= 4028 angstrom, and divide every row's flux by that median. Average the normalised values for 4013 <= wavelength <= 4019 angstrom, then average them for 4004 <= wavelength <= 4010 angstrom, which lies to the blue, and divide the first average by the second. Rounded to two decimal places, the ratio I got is 1.02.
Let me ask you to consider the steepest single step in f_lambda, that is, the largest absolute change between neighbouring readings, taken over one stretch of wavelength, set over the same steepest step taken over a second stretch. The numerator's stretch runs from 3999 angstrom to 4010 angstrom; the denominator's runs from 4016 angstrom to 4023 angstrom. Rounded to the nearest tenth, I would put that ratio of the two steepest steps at 5.0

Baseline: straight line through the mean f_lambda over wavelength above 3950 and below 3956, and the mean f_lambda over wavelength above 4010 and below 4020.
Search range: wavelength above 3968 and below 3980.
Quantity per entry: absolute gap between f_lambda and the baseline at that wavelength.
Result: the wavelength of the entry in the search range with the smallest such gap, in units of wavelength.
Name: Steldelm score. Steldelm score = 3979.0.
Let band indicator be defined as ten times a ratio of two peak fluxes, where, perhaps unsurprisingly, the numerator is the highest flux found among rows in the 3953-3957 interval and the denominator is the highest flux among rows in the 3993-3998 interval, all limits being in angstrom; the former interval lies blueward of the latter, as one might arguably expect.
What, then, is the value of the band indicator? 9.6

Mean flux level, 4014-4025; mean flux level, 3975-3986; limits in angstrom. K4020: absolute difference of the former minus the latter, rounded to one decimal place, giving 1.1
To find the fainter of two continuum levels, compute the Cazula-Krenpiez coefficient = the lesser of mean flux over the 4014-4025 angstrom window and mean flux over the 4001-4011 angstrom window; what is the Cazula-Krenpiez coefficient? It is 13.1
